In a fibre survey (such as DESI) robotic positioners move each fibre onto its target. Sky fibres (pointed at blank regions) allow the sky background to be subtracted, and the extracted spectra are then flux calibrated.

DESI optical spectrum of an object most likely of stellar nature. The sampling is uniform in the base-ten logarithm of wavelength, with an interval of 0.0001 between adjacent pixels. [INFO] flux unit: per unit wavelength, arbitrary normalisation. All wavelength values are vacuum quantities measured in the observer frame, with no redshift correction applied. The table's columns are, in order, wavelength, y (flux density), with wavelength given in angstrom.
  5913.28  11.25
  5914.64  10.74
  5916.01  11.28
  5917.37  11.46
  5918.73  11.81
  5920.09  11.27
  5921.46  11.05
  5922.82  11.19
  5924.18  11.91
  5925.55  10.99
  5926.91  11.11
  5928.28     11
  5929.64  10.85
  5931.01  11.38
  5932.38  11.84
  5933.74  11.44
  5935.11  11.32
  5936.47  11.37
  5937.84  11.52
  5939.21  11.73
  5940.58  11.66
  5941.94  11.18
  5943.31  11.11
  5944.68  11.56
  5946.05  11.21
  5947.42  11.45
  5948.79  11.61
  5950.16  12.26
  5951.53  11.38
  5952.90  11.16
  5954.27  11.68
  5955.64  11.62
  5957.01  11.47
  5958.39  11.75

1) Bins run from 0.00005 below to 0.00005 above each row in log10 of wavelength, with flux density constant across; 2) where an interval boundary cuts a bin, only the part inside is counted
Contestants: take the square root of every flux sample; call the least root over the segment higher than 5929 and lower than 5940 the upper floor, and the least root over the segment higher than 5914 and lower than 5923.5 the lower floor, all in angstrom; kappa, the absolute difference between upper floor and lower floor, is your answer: 0.02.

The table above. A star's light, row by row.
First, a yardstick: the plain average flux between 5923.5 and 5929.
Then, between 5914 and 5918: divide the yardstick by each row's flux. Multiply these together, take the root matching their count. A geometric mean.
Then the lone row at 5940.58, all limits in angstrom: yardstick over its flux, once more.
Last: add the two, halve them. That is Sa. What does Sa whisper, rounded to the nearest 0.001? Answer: 0.987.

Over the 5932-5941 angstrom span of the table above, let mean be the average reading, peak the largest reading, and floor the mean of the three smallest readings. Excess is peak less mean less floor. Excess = -11.1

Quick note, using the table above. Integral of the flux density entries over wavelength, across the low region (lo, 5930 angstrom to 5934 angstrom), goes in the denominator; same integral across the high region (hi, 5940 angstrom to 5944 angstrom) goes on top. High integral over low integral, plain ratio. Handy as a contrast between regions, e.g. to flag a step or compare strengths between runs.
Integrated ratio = 0.98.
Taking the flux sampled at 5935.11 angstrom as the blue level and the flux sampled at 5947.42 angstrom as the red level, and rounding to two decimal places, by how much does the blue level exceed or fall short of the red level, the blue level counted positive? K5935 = -0.13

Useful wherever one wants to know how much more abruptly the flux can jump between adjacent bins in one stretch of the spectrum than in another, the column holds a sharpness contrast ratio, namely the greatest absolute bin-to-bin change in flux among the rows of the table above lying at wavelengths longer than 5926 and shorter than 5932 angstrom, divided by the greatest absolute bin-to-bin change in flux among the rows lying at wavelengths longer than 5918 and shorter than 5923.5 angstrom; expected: 1.0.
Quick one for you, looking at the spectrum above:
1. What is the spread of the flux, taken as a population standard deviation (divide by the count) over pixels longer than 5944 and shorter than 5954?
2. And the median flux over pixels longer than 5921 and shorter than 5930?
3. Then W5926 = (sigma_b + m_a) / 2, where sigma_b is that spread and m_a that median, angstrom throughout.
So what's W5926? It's 5.69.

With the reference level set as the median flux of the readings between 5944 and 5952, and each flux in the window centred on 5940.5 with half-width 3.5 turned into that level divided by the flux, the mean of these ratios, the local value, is 1.01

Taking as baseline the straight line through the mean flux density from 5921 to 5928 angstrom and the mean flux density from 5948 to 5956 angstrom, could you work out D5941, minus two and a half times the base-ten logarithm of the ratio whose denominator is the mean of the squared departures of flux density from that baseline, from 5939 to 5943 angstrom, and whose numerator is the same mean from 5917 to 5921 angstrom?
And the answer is -0.9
